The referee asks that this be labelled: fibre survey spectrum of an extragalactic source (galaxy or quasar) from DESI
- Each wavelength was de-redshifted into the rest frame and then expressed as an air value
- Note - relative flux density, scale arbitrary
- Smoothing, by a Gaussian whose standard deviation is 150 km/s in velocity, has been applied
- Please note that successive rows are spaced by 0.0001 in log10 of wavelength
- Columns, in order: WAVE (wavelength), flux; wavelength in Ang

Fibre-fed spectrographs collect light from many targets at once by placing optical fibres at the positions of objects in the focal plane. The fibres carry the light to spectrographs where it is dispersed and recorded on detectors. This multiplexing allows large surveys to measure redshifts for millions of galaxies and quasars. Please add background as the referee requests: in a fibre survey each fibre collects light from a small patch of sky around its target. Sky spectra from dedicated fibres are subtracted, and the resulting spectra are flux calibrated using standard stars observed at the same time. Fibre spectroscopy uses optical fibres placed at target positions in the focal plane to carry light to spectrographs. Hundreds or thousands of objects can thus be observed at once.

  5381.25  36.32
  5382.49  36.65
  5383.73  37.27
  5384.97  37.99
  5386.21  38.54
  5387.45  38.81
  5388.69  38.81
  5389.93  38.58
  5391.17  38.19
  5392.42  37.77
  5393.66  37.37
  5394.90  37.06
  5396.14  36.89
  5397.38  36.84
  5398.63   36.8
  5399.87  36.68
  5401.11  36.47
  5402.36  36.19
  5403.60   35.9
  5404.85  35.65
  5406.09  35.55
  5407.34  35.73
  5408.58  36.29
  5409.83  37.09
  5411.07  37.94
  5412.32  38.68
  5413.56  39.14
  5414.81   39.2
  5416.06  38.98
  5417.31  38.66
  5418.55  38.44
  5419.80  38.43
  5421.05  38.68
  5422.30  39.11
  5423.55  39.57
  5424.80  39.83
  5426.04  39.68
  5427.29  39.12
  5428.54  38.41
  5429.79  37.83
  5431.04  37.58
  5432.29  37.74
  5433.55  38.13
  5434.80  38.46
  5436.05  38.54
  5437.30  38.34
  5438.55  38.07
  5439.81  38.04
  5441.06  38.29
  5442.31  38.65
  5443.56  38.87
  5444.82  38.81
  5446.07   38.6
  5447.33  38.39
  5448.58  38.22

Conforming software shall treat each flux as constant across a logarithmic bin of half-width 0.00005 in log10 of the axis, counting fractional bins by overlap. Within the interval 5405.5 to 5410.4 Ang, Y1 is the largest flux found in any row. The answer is 37.09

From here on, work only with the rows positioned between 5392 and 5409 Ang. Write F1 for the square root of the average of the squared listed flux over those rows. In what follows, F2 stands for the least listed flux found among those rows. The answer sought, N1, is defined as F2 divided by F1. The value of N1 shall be 0.973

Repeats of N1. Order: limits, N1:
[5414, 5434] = 0.971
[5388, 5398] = 0.977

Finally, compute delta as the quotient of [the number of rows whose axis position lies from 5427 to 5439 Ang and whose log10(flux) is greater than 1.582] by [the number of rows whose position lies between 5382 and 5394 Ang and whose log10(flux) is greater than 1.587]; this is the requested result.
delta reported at 2.5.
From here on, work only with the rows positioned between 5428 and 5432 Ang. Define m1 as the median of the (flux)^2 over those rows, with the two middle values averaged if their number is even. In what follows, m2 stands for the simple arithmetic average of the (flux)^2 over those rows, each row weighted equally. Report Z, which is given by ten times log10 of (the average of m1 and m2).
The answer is 31.57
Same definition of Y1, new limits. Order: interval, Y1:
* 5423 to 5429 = 39.83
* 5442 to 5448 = 38.87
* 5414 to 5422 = 39.2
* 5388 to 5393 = 38.81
